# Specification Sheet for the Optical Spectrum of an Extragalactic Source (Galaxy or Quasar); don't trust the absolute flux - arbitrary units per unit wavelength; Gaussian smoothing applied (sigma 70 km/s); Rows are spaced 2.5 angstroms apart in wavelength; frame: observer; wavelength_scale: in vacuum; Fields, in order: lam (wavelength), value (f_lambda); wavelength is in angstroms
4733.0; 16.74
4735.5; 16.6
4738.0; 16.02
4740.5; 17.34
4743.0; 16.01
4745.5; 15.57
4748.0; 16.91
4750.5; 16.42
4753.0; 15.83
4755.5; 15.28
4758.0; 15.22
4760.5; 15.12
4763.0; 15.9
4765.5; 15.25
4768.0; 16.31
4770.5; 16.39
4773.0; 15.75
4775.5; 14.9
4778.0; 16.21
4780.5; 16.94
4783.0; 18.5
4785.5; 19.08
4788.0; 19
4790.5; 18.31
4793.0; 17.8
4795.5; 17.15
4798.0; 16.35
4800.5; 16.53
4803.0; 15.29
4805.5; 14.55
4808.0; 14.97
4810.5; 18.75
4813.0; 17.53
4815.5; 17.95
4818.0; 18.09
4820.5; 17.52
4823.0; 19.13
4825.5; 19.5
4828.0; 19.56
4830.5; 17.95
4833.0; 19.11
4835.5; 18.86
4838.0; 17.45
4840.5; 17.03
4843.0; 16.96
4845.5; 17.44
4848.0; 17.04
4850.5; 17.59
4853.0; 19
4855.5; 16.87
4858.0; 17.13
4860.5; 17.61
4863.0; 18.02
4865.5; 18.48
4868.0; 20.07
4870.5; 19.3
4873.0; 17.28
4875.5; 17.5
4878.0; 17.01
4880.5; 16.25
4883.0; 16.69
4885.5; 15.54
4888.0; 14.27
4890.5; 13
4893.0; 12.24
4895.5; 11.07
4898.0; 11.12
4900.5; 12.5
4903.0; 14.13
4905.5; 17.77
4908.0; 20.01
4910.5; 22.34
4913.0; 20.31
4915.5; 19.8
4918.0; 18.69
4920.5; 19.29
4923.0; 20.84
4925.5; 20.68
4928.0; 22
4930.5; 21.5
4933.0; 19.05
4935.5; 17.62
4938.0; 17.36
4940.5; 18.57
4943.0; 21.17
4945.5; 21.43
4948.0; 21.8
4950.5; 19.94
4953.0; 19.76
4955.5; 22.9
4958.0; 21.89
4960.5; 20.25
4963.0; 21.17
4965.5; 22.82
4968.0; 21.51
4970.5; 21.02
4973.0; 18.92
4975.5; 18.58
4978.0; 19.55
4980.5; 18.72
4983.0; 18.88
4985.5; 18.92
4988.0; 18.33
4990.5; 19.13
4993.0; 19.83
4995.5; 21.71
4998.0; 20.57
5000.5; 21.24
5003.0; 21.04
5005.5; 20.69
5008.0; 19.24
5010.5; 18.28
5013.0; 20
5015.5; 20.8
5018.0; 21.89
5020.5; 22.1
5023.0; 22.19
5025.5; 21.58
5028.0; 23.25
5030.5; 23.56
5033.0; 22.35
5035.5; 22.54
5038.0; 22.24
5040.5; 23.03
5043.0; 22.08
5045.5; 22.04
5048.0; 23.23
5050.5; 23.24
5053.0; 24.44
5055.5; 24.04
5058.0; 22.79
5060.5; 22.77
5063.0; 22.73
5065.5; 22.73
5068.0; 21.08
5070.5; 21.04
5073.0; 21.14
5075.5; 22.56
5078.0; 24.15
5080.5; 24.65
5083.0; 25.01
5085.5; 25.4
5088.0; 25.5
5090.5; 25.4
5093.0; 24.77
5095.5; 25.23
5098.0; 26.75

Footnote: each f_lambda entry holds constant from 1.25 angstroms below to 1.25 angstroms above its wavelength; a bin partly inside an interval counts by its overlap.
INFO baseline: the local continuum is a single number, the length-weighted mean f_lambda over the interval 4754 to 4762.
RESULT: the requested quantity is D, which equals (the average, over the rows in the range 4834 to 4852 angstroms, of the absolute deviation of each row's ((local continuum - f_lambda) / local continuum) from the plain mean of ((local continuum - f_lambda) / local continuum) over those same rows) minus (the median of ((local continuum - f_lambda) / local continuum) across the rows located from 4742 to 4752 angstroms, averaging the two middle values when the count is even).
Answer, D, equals 0.09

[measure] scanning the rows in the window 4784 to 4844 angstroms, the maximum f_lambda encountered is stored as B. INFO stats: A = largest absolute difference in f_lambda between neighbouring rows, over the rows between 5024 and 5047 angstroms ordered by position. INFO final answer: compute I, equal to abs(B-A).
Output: 18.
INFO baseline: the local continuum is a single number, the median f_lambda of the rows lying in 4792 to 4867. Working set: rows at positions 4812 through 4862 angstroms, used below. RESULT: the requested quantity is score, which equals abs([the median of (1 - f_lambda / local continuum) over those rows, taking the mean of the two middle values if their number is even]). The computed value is 0.00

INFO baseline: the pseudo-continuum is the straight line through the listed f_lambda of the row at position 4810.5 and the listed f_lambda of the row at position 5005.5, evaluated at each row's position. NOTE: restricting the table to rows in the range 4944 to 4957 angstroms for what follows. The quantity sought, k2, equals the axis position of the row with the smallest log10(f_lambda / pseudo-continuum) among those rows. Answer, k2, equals 4953.0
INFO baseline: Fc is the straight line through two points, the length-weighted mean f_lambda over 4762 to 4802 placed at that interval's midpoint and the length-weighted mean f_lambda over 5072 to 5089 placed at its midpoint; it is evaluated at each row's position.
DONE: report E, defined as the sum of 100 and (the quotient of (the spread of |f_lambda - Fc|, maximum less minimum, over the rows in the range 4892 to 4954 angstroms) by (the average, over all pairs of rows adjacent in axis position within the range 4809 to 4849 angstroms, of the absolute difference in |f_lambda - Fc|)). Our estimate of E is 119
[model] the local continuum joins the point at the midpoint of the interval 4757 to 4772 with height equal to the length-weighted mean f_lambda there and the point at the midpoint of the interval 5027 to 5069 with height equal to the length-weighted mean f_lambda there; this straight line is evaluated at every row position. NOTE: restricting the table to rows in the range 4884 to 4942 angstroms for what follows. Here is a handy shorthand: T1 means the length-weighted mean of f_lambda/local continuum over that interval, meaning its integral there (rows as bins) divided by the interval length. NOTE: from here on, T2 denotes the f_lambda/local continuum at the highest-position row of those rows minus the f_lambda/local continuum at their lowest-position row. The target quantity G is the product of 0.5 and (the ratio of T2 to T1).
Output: 0.05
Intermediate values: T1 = 0.89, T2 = 0.09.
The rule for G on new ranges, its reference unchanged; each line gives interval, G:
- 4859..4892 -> -0.15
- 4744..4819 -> 0.02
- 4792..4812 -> 0.01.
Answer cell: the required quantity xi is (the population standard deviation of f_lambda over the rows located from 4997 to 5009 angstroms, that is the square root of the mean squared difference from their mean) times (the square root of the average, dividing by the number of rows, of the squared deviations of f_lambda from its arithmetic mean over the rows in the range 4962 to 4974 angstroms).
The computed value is 0.88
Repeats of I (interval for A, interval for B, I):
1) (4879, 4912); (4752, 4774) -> 13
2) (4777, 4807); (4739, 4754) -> 16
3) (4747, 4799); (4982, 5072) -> 23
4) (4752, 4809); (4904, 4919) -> 21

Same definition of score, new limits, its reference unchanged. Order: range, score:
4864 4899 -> 0.06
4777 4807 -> 0.03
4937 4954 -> 0.14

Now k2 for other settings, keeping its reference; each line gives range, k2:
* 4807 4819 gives 4808.0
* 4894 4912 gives 4895.5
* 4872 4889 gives 4888.0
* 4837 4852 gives 4843.0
